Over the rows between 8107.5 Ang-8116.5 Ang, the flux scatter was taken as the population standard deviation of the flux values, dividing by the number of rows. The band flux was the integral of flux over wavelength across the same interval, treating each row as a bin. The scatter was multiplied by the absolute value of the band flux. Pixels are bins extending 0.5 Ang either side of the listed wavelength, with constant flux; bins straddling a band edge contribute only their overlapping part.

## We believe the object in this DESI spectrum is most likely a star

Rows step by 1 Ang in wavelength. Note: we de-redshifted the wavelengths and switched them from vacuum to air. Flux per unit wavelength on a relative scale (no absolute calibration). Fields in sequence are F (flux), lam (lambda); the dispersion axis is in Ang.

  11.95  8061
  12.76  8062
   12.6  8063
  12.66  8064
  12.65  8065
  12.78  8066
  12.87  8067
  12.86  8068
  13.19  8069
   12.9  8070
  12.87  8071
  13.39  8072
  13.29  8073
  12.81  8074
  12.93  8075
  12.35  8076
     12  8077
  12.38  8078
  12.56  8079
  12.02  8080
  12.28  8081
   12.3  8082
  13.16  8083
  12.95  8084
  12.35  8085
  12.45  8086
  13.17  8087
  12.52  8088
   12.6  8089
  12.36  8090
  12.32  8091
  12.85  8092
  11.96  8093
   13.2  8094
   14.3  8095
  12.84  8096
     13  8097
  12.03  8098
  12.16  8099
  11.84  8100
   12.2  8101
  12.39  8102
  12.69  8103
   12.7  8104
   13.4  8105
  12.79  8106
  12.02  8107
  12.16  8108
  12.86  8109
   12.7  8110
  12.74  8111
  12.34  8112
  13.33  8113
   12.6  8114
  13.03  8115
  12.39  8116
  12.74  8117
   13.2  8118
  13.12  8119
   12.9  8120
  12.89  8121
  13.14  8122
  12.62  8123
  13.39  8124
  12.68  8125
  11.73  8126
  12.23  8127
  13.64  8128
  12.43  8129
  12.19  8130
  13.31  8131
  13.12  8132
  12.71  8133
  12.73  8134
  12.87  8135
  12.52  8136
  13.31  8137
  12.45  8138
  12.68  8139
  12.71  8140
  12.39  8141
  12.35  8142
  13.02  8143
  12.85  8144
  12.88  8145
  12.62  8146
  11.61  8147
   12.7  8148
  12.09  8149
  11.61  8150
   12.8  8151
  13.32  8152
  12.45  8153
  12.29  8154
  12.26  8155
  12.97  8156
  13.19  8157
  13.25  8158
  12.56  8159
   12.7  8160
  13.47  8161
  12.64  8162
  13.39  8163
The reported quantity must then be 39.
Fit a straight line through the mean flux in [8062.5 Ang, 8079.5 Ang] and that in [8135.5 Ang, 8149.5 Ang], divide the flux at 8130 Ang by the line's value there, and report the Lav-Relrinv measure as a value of 0.97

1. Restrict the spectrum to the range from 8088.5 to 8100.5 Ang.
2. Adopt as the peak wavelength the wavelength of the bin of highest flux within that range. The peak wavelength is 8095 Ang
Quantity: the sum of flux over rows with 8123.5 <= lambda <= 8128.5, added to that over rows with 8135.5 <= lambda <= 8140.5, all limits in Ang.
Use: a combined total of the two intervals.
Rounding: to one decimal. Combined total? 127.3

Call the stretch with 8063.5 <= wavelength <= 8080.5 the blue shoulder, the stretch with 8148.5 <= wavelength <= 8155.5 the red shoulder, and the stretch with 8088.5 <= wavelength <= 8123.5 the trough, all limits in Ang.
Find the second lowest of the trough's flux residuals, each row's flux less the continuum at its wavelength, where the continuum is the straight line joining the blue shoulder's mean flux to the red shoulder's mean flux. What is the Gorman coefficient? -0.7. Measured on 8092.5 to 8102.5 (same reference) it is -0.7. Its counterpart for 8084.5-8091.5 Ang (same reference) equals -0.3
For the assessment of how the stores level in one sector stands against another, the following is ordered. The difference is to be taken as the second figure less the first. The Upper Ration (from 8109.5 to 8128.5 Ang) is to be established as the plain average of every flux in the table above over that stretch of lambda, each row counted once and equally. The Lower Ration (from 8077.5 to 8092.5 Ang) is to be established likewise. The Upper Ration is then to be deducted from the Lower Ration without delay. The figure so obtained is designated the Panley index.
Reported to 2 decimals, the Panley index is -0.26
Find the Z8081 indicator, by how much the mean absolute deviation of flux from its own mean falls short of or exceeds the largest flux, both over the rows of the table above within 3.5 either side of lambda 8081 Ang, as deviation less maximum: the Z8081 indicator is -12.8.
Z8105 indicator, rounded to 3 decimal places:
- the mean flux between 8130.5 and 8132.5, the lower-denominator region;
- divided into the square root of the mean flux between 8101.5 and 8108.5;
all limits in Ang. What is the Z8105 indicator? 0.269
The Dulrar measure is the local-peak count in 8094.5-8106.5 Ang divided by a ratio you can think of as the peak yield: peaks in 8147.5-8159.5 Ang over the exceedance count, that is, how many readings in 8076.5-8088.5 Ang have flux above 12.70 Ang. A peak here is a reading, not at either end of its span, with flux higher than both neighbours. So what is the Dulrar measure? 4.5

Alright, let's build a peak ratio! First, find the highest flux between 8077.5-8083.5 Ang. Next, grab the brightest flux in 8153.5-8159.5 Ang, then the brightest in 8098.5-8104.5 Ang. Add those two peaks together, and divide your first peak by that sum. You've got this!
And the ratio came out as 0.507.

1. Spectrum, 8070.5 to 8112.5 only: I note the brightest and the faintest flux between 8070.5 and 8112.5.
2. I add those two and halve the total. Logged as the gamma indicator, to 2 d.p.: 13.07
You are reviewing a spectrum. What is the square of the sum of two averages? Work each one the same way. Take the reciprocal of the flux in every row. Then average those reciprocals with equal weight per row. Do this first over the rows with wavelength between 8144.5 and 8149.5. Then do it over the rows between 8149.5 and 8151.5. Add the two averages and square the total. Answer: 0.0266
